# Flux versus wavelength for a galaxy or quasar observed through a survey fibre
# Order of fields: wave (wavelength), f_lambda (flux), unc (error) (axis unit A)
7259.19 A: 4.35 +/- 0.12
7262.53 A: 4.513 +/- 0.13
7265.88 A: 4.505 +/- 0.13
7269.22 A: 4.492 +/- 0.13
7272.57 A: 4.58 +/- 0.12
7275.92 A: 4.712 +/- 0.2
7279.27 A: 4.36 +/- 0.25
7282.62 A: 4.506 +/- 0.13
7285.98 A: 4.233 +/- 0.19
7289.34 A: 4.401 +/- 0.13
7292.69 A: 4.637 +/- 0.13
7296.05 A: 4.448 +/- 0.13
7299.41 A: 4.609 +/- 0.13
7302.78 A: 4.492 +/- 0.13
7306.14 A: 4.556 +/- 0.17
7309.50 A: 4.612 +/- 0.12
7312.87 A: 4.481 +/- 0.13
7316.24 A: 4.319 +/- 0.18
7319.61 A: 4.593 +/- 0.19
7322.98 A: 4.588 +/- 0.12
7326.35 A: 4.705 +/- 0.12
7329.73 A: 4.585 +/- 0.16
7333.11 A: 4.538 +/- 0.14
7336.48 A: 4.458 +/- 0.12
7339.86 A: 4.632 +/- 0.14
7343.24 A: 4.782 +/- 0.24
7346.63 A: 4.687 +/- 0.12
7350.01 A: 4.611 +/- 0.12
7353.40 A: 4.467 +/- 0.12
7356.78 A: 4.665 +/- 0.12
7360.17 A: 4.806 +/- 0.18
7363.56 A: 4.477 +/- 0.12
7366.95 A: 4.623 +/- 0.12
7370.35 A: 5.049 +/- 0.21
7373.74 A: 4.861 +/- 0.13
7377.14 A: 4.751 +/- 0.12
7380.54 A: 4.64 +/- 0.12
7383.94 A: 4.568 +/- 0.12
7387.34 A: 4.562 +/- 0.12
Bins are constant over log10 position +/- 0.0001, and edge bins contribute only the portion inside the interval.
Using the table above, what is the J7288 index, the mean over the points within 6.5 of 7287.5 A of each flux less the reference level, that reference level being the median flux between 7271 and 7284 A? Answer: -0.10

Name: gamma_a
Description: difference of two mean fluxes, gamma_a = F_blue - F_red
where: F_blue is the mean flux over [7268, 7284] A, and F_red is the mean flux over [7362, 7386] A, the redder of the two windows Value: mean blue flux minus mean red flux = -0.18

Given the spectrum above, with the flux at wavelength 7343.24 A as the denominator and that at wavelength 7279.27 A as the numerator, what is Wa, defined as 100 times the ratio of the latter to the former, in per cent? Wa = 91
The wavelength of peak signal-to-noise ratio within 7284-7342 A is 7326.35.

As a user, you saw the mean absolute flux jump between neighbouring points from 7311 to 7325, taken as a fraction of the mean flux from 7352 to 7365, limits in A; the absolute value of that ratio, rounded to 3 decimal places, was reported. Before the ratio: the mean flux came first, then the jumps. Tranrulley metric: 0.032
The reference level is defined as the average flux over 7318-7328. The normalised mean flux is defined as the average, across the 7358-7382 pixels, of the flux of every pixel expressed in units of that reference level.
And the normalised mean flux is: 1.02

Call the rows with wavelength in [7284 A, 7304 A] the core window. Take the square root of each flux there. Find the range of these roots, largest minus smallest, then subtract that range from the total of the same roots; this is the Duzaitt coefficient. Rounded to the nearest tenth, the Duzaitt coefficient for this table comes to 12.6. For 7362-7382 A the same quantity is 12.9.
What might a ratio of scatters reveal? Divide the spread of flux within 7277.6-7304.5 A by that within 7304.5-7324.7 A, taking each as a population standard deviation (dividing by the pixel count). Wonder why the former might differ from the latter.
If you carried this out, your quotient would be 1.2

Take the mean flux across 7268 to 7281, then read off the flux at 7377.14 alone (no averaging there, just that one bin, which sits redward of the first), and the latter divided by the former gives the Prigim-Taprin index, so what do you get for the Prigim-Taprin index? 1.05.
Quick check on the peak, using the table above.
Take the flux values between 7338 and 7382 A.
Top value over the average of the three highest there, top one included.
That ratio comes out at 1.029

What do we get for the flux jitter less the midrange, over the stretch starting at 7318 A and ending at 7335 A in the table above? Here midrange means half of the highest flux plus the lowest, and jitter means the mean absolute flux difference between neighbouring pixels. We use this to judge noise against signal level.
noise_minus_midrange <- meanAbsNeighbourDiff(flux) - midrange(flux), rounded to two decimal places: -4.55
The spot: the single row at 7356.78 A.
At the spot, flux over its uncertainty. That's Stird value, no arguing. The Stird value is 39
